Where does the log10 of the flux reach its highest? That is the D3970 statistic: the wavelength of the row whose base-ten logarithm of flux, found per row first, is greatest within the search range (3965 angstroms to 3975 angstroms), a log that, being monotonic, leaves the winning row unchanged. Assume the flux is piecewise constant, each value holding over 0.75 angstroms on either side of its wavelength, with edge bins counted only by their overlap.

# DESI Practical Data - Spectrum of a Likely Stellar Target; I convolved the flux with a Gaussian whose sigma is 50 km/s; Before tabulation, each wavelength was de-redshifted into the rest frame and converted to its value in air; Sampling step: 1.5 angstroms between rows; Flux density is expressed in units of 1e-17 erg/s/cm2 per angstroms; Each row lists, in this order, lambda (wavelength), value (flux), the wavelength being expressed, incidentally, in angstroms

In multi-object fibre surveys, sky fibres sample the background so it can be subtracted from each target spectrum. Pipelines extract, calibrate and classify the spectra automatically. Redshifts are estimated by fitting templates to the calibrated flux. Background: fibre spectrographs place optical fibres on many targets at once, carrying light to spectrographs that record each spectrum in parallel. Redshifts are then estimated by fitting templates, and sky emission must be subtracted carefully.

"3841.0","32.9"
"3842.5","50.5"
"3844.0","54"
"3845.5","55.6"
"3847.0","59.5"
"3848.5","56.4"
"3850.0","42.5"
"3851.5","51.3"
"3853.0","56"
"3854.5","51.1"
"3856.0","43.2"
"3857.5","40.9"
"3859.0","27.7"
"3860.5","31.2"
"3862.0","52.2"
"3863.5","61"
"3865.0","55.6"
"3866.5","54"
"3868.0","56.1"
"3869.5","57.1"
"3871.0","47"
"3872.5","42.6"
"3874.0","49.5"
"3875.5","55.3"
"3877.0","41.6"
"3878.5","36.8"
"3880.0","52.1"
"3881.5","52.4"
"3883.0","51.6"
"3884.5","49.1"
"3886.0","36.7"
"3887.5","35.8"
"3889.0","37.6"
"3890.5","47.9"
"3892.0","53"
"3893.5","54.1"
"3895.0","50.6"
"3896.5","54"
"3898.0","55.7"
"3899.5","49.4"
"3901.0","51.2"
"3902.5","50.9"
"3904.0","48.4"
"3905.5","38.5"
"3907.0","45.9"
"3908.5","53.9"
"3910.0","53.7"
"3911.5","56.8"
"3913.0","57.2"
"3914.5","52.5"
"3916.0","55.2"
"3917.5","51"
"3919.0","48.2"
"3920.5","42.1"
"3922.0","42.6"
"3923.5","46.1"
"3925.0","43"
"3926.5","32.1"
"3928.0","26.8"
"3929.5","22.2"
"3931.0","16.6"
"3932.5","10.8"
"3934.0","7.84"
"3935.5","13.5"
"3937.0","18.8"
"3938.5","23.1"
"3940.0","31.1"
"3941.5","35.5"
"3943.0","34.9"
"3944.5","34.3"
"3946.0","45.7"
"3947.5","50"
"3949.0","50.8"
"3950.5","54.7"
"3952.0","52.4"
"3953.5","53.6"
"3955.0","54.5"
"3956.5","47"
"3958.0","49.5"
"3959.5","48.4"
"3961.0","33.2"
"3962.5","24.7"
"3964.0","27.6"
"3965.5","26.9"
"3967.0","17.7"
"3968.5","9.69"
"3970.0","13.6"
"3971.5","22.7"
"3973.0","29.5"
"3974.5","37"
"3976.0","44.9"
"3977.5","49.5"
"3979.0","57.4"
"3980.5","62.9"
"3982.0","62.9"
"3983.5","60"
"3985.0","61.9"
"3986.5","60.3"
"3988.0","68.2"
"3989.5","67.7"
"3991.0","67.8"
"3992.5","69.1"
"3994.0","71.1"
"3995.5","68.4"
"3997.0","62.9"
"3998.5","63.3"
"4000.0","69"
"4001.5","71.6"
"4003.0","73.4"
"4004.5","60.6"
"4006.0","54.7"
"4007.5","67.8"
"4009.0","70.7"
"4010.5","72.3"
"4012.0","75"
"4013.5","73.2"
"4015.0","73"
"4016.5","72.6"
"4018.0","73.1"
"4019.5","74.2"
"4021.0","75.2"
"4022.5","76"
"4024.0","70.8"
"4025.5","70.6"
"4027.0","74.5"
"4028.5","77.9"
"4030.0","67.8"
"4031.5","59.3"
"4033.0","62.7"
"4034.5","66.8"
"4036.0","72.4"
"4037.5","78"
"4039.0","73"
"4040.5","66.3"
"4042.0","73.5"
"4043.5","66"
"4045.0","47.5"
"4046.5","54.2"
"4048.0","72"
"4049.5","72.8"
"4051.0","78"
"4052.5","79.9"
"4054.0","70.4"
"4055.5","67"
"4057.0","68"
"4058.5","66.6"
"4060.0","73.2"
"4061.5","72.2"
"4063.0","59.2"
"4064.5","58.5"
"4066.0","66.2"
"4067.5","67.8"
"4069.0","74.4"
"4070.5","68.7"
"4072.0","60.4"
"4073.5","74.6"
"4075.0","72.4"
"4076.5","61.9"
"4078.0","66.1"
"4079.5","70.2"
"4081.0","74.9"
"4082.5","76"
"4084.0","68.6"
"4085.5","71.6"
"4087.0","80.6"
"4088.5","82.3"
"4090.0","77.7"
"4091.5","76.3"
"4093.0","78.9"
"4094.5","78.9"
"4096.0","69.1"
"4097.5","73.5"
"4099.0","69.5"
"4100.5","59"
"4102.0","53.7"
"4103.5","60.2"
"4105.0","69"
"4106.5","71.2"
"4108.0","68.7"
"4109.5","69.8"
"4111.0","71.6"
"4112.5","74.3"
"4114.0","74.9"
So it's 3974.5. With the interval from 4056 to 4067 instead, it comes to 4060.0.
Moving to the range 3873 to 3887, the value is 3875.5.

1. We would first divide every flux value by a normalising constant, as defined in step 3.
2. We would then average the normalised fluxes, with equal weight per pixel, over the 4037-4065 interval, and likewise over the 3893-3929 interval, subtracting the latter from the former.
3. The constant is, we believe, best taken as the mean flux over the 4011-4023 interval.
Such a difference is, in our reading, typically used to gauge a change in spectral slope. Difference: 0.3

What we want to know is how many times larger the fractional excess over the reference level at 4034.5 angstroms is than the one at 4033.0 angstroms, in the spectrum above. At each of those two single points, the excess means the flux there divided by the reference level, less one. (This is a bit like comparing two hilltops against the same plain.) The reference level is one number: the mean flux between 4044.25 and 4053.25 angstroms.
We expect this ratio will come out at 0.13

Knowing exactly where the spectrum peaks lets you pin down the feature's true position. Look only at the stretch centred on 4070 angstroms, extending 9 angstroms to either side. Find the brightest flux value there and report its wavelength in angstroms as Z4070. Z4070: 4073.5 angstroms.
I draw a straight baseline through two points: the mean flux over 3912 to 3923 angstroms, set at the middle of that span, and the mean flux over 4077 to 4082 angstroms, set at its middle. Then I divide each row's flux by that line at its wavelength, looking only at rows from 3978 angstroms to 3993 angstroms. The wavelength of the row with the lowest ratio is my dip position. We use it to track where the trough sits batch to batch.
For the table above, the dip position 3979.0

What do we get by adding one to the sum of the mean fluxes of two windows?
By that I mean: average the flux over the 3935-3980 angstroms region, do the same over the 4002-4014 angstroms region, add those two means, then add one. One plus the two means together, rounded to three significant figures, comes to 106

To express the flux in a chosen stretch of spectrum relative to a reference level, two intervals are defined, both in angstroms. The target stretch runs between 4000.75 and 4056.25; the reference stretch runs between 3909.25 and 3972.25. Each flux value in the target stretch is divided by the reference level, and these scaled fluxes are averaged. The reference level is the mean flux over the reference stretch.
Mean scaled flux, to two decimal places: 1.91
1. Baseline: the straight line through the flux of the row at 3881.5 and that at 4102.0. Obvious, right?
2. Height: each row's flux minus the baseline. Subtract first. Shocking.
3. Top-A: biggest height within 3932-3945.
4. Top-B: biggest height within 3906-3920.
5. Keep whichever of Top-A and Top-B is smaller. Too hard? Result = -17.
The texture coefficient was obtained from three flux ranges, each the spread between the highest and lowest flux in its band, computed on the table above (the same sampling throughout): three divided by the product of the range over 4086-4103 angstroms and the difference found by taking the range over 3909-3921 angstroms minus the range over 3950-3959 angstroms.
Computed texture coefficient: 0.014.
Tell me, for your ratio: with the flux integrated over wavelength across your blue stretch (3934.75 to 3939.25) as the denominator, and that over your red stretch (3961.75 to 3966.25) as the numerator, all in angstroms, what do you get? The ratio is 1.43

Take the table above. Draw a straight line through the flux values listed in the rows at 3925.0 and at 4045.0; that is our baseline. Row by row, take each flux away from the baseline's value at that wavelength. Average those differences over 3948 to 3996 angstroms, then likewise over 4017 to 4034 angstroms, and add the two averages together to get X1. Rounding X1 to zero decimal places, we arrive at -27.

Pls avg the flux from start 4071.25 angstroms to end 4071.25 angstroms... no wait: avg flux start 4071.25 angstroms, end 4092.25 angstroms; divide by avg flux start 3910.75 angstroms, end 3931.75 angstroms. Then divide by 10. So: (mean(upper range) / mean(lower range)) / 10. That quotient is 0.171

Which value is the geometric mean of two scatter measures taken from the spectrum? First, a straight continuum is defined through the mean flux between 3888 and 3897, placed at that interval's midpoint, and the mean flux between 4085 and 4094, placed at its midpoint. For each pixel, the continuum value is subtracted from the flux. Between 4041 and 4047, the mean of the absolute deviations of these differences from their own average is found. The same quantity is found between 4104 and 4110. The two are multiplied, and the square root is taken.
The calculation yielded 2.8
